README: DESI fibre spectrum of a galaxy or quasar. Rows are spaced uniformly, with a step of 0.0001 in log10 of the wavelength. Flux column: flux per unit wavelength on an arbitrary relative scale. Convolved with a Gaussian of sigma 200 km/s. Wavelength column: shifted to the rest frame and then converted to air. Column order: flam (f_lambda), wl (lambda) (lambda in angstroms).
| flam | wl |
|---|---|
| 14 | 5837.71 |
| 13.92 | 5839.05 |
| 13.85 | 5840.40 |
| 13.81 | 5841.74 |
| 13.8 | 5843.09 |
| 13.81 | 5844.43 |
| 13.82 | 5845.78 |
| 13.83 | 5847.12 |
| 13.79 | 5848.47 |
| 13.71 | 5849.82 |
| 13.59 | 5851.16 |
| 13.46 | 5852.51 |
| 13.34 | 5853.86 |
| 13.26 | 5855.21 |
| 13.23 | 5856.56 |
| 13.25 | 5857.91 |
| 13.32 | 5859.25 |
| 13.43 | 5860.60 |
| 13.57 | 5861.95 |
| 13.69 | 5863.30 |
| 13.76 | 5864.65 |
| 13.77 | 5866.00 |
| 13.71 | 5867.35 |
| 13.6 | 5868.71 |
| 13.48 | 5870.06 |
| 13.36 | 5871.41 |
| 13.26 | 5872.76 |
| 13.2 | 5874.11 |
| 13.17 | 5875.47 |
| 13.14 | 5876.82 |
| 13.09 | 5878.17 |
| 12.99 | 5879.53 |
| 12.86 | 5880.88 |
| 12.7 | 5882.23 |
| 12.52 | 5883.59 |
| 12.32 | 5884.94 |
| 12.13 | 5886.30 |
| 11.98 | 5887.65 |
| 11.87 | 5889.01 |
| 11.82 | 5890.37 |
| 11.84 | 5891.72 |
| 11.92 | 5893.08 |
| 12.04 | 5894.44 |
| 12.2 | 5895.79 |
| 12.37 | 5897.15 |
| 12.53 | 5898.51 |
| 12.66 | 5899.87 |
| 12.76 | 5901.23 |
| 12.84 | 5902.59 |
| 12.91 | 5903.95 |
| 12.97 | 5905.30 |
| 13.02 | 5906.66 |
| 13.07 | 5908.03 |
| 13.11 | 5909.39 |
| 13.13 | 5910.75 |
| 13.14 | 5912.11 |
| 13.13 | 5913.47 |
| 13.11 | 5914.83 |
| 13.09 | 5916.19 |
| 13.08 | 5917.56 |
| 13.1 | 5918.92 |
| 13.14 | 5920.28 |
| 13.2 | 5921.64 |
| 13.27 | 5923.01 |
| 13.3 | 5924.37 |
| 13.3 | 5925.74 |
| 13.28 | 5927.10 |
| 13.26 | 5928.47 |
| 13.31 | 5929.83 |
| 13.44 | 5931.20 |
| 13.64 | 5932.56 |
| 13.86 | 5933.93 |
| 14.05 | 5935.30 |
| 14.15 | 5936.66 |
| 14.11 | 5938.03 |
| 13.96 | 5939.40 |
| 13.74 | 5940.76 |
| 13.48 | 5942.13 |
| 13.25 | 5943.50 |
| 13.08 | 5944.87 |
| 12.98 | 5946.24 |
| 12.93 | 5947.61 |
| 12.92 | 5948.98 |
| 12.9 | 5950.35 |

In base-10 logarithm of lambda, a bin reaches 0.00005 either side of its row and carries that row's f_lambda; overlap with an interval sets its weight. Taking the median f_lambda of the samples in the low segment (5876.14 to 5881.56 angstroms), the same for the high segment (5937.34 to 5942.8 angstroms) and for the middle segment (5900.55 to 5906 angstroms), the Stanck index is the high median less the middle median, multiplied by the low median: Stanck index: 13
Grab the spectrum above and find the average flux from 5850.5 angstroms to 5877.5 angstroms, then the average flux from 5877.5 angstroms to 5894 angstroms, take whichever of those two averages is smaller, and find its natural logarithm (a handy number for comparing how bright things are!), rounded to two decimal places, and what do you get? 2.51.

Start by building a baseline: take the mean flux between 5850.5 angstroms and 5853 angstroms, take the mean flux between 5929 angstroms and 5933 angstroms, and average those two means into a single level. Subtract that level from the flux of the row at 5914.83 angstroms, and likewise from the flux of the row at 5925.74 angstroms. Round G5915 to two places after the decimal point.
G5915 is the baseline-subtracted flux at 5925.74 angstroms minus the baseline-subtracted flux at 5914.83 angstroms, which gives 0.19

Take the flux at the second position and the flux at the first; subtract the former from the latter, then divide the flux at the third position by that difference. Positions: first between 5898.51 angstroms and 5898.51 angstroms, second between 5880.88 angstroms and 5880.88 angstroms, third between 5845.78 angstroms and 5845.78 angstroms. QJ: -42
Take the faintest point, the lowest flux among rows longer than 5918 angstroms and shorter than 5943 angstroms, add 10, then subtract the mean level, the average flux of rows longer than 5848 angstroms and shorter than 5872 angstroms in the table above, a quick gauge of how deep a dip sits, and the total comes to 9.6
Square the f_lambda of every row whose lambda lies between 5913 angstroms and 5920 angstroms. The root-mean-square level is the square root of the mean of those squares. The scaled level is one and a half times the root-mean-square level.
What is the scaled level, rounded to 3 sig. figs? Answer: 19.7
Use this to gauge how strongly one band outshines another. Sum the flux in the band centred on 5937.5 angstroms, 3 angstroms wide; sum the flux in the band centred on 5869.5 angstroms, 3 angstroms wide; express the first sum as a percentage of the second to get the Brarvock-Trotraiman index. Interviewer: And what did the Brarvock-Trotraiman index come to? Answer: 104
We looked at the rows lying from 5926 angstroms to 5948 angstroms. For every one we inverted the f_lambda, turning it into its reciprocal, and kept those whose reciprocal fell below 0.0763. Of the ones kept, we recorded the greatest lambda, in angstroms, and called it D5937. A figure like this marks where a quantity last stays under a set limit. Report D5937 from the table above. 5943.50 angstroms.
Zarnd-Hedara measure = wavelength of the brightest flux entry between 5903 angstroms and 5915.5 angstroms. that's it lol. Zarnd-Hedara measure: 5912.11 angstroms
